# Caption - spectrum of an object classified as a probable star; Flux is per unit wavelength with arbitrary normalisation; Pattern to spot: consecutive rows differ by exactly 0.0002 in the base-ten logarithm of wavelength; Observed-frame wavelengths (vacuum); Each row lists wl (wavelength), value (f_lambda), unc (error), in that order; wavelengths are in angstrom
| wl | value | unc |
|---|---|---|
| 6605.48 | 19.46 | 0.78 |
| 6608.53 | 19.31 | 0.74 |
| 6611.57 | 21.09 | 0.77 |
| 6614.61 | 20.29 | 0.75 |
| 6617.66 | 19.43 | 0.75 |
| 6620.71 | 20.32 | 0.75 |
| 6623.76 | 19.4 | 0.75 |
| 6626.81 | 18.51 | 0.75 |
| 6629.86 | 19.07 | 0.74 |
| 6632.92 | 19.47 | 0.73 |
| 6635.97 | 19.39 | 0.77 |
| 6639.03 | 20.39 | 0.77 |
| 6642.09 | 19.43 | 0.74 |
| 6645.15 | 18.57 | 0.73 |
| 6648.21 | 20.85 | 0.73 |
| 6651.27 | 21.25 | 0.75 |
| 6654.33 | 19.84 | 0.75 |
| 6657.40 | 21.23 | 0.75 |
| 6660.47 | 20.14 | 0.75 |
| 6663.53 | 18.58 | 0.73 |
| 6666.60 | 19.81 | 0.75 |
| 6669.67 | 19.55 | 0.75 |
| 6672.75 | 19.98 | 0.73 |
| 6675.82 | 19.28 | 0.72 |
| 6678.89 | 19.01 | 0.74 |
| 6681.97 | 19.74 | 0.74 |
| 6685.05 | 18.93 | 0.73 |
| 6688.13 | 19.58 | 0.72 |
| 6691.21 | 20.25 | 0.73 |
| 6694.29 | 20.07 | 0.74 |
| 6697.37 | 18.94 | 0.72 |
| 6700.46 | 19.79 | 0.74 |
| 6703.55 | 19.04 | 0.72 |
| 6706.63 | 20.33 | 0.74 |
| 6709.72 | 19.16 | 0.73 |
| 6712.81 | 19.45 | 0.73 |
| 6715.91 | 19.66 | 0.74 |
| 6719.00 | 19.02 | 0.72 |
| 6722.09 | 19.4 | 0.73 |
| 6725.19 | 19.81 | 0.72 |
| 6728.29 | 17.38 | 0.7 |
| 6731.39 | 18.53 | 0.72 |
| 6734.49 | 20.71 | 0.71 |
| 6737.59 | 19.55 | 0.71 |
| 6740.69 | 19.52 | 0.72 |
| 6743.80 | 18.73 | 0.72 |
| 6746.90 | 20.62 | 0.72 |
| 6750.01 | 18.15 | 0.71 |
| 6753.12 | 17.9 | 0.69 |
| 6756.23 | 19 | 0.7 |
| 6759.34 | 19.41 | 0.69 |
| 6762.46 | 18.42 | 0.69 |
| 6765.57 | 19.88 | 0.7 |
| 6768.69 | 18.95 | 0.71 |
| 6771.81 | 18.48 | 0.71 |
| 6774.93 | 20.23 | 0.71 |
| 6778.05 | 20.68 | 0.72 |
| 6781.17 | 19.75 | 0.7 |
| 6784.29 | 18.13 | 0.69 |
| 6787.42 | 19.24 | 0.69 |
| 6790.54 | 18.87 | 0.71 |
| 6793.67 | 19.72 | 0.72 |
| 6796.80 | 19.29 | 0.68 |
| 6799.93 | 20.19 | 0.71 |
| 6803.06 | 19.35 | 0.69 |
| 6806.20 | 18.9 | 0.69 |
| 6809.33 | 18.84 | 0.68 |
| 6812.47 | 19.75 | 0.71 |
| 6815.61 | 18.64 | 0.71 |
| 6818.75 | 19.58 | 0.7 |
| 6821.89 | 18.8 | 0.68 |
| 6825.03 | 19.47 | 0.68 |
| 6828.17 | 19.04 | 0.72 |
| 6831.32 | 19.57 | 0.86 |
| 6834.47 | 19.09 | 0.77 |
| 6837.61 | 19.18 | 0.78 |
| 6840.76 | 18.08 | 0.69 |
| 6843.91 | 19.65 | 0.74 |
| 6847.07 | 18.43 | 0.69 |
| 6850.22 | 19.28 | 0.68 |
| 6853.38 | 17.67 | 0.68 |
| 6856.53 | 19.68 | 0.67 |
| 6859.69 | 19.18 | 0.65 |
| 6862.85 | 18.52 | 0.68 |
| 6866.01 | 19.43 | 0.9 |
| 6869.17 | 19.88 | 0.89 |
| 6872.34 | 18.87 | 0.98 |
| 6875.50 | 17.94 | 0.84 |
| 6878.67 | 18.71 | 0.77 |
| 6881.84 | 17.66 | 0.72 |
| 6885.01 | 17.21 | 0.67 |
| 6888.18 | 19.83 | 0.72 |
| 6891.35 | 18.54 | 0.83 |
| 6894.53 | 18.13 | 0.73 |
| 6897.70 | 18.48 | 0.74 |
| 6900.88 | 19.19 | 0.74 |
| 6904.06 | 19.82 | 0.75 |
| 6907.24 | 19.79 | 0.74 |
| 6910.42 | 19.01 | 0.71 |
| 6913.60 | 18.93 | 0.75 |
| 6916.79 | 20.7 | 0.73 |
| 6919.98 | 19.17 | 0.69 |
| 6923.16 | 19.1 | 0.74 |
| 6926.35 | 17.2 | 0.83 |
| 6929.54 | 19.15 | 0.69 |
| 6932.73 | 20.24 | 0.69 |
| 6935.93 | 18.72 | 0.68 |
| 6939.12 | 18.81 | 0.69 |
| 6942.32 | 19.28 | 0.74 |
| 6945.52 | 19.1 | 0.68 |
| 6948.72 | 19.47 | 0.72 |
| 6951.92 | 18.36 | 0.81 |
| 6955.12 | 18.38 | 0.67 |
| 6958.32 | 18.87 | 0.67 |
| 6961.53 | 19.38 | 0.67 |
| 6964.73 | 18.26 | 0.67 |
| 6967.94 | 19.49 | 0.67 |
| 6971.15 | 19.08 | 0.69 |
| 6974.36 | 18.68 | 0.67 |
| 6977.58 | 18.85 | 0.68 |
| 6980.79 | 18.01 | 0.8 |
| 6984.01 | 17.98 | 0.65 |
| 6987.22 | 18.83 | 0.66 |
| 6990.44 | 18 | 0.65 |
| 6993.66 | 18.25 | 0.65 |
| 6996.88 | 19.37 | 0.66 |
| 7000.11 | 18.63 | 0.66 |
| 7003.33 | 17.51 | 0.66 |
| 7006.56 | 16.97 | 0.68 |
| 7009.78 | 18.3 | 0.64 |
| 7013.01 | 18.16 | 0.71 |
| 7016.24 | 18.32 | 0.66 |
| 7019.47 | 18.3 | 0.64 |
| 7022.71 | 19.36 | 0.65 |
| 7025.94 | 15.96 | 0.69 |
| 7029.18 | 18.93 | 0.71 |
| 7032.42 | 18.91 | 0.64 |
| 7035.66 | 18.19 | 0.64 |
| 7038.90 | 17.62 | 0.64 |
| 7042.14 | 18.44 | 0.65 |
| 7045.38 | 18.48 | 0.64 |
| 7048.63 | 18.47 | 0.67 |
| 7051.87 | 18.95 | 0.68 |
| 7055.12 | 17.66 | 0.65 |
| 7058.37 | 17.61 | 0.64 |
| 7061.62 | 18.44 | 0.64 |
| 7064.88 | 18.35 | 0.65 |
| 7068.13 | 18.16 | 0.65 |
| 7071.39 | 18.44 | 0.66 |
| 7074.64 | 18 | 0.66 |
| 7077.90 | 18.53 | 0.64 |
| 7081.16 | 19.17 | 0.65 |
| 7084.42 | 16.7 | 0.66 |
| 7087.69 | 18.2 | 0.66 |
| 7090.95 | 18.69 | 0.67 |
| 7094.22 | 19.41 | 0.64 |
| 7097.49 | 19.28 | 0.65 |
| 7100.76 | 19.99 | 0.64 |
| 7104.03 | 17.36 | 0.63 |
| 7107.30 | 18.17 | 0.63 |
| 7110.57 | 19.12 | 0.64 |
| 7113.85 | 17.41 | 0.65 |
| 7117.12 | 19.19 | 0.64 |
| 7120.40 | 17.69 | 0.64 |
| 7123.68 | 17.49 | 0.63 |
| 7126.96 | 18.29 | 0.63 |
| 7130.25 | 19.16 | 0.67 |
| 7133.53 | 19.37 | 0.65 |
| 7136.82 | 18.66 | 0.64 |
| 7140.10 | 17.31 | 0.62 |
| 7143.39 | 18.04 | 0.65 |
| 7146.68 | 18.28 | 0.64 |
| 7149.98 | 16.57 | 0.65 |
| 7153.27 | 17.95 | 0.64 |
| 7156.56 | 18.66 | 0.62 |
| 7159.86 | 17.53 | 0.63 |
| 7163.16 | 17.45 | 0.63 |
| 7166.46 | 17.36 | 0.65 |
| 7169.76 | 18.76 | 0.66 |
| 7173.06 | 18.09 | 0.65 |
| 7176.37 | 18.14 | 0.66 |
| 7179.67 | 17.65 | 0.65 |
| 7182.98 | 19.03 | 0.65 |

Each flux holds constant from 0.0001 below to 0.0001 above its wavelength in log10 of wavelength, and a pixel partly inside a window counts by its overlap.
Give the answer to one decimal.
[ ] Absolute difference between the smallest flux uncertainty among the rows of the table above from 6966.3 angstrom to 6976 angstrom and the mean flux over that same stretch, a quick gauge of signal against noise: 18.4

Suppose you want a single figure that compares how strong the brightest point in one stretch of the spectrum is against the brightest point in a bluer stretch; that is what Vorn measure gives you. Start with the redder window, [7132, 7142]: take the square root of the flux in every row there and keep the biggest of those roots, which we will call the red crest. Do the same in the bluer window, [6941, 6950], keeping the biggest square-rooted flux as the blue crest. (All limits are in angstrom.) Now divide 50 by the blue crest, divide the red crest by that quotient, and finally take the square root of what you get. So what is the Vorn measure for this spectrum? 0.623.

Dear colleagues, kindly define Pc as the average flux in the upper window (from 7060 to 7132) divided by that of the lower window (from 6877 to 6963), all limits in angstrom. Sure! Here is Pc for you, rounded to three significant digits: 0.973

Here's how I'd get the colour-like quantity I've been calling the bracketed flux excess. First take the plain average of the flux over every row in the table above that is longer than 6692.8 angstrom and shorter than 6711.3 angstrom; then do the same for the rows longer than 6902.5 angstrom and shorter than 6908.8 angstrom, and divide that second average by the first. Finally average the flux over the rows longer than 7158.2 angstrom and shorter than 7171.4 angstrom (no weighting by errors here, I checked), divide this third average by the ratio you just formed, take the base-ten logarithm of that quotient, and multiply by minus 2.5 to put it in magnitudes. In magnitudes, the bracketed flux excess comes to -3.11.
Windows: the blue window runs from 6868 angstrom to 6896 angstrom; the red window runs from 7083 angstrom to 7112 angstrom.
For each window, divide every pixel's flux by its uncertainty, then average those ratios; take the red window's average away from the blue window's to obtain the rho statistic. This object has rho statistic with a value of -5.1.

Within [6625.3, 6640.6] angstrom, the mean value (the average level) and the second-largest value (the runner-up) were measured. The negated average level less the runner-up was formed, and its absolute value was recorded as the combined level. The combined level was 38.8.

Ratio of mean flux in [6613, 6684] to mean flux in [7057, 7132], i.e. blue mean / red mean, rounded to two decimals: 1.07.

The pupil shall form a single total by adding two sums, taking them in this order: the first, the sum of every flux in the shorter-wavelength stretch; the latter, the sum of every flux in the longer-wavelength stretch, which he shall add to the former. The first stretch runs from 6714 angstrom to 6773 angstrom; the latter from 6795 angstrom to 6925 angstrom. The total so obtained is 1144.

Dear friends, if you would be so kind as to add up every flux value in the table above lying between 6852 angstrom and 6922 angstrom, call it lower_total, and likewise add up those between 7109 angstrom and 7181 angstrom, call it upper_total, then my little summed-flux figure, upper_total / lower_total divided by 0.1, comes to 9.6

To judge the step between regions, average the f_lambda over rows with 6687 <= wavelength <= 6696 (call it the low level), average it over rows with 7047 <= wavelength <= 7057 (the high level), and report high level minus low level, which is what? -1.6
